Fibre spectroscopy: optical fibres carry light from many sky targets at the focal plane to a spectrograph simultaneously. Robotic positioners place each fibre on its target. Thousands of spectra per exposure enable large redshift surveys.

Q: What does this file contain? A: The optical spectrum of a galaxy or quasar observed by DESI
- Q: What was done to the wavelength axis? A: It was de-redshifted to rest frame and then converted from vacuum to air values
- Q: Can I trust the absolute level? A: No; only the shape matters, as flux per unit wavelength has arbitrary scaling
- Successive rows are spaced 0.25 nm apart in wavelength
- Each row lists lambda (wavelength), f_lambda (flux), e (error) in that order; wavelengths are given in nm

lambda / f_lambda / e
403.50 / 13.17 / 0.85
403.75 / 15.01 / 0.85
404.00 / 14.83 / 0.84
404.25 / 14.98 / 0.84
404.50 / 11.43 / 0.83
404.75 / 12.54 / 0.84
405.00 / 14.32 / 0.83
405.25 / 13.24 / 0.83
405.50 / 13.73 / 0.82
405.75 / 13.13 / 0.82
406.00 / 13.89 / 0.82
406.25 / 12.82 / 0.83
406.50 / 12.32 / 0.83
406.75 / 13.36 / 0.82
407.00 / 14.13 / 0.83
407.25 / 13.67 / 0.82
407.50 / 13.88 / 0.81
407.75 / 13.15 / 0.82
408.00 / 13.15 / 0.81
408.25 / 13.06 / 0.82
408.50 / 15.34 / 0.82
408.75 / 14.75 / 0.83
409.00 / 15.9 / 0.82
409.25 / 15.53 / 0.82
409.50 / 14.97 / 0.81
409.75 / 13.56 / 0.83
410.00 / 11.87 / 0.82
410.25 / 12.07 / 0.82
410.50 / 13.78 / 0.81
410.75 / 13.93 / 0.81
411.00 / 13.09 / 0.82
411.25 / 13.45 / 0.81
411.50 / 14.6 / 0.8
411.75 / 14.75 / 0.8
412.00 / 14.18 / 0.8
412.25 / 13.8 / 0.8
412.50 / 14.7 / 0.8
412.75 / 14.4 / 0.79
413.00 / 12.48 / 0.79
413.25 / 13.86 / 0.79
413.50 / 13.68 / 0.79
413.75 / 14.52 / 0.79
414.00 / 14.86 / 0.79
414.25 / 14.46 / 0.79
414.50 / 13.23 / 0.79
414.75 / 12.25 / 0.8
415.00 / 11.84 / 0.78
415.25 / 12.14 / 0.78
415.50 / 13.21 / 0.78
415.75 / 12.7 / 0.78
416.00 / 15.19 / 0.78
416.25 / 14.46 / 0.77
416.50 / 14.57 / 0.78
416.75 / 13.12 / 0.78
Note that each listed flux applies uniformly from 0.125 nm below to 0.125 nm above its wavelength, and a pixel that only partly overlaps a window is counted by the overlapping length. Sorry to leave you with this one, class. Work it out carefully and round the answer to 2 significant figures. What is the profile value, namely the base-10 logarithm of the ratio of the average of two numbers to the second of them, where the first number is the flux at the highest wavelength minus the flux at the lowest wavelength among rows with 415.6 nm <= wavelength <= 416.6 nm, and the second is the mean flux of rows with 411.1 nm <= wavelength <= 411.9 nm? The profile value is -0.25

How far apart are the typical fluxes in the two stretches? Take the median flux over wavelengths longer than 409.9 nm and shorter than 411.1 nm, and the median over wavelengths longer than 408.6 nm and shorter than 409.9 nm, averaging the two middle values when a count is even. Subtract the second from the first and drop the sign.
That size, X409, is 1.9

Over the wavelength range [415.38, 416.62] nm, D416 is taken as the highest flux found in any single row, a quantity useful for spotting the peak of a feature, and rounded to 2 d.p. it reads 15.19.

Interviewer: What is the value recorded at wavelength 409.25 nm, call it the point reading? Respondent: 15.53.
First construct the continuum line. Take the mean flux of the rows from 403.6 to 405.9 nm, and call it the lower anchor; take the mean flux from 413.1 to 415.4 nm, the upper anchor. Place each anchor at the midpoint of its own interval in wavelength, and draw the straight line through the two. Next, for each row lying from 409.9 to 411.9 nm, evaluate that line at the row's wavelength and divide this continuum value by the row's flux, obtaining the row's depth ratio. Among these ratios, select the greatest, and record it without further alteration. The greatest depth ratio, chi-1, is 1.14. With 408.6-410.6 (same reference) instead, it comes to 1.14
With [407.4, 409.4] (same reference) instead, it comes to 1.04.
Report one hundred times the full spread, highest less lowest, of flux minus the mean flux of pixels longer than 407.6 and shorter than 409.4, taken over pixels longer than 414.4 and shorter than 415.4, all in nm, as 139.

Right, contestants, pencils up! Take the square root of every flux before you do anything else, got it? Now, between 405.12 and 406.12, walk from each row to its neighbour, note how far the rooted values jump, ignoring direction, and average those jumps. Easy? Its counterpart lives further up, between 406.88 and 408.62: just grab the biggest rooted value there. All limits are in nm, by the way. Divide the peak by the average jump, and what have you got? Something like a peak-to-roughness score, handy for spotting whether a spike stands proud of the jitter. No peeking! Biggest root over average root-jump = 47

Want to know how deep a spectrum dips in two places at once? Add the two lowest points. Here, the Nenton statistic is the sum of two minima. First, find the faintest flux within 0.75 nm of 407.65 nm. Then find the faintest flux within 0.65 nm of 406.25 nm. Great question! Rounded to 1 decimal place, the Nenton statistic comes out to 25.4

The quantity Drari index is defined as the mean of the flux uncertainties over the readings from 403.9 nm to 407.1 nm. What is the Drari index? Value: 0.829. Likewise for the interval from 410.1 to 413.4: 0.803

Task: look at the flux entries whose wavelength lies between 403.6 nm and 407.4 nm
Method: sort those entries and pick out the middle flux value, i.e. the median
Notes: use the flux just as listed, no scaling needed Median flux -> 13.7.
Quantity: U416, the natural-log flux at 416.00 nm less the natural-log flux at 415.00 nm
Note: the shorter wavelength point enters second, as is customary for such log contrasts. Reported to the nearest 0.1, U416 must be 0.2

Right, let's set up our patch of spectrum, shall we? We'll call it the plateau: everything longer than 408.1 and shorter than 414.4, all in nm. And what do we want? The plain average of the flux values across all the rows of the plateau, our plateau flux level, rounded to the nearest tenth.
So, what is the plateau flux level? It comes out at 14.1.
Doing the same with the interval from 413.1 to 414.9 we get 13.8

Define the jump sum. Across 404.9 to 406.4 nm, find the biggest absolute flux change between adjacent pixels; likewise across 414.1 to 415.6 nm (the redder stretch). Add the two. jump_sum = 2.3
